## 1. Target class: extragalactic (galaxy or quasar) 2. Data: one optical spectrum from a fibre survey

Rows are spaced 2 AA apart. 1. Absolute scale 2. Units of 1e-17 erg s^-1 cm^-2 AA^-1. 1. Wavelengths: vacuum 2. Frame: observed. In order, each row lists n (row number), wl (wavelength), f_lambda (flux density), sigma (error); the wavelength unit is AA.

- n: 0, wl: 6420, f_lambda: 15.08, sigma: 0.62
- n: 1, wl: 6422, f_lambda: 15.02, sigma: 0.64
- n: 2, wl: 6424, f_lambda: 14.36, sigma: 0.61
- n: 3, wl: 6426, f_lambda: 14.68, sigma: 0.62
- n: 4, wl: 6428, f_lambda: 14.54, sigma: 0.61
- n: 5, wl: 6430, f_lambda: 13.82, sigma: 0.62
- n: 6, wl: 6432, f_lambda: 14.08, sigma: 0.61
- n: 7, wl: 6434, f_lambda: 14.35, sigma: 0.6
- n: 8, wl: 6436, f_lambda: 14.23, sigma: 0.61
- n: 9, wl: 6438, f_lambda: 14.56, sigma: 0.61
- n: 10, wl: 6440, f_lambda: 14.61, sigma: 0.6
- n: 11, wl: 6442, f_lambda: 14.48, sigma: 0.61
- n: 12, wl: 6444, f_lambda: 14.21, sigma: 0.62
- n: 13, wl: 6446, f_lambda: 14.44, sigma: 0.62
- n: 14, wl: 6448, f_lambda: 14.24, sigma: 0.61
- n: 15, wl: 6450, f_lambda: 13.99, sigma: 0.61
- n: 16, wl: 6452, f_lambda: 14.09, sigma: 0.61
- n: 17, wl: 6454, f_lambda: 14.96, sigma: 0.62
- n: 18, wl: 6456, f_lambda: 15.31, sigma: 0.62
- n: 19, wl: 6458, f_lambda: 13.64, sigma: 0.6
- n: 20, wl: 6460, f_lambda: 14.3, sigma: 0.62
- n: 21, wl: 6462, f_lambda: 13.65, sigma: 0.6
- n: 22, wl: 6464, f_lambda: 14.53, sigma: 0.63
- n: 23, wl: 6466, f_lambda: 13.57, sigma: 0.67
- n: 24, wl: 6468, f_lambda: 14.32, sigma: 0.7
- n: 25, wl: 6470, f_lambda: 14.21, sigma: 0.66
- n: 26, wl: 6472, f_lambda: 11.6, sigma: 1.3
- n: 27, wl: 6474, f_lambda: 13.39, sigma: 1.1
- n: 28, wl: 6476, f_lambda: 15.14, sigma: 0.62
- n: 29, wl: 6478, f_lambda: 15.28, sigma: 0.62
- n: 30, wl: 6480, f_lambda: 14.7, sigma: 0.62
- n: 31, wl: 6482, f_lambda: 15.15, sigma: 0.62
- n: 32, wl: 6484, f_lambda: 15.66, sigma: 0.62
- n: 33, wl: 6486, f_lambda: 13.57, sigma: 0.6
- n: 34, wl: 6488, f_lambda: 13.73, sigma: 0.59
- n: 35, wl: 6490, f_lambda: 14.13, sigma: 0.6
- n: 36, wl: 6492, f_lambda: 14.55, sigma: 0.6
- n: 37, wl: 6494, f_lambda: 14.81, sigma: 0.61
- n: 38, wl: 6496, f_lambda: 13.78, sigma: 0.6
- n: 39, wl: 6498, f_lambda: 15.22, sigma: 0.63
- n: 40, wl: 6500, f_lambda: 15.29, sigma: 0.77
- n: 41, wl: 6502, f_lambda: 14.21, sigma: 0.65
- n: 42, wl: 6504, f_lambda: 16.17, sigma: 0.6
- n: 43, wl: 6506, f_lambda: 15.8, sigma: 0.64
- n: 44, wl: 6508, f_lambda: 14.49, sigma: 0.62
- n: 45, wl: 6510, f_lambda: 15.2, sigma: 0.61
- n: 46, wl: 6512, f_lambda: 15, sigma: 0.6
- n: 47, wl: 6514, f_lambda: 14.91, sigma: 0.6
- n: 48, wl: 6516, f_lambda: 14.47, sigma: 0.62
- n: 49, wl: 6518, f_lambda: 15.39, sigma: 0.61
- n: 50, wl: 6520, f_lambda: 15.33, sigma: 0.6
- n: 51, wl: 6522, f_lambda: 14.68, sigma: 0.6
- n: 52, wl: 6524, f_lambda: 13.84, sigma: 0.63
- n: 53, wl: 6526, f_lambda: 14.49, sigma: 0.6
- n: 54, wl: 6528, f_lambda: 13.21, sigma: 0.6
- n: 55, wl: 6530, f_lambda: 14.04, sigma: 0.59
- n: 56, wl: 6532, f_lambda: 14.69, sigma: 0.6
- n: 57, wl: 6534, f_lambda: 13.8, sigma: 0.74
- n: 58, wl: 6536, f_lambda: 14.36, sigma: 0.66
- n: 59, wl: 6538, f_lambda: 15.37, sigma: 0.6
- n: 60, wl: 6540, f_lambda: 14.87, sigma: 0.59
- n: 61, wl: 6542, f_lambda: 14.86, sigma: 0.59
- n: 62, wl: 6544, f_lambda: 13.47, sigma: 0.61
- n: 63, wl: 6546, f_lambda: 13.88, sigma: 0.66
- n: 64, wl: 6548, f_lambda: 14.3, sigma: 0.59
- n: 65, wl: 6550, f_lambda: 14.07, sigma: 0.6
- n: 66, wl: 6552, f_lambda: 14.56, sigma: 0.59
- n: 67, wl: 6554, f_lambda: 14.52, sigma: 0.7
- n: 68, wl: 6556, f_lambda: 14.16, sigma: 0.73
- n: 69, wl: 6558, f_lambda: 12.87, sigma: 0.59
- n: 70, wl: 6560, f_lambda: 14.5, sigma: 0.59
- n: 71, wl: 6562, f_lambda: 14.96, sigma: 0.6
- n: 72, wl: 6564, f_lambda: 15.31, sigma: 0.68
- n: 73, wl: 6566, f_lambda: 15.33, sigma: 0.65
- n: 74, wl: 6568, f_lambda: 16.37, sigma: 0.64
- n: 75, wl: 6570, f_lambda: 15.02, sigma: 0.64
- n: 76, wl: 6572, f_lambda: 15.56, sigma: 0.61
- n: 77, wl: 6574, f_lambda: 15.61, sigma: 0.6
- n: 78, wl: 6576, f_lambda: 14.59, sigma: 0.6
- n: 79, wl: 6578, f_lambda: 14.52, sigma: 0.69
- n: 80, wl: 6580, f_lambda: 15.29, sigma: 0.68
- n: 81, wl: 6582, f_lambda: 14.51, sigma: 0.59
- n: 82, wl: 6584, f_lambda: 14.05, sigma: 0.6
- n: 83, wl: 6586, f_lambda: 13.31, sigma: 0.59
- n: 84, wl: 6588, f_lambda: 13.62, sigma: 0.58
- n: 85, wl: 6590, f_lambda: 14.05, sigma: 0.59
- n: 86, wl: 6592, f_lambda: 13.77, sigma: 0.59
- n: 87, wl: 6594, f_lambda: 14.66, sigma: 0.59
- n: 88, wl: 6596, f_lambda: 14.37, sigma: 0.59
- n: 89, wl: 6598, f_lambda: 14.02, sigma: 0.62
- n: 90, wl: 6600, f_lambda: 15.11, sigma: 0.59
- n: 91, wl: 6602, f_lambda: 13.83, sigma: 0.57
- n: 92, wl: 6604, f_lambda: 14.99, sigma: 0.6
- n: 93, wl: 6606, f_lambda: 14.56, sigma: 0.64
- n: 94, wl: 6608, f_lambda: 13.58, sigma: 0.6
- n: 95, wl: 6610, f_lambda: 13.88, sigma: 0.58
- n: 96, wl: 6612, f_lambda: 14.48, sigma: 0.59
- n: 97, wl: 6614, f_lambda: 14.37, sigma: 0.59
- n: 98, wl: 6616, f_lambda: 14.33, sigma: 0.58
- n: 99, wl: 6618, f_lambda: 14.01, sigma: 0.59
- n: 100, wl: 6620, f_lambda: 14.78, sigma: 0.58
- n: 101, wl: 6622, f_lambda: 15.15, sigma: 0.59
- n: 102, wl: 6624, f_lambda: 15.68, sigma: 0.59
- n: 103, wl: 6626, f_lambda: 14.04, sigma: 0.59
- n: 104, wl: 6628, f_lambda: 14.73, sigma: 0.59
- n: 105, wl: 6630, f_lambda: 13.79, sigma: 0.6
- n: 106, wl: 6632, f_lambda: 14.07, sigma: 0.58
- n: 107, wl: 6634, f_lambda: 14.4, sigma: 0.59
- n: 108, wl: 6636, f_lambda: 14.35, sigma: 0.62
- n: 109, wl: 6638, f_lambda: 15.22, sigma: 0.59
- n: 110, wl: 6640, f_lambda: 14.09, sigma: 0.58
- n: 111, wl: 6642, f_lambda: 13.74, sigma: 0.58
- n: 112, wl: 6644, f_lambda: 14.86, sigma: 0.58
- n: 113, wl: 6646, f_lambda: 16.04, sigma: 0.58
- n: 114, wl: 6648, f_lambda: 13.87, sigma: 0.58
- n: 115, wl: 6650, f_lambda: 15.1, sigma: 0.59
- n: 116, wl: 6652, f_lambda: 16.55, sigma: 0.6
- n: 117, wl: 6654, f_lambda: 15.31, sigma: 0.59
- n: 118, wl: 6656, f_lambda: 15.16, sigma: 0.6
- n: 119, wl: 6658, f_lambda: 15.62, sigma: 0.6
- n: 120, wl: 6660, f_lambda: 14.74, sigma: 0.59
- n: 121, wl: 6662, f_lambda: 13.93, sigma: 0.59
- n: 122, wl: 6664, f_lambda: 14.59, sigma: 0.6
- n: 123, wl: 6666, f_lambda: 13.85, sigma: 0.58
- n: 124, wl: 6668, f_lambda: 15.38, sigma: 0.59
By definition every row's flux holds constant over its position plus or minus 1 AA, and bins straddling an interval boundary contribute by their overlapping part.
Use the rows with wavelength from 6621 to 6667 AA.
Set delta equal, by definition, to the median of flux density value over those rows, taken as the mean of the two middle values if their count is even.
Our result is 14.7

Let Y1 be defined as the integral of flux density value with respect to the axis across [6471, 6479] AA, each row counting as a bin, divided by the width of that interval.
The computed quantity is 13.9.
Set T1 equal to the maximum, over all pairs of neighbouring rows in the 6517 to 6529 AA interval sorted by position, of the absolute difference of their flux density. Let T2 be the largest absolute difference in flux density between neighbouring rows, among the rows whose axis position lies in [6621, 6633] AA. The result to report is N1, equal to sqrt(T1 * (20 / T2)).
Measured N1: 4.0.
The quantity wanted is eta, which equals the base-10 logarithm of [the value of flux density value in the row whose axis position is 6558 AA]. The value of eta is 1.110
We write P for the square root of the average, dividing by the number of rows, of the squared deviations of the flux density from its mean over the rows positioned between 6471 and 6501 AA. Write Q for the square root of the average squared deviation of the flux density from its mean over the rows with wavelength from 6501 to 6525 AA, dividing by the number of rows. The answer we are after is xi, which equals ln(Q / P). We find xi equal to -0.5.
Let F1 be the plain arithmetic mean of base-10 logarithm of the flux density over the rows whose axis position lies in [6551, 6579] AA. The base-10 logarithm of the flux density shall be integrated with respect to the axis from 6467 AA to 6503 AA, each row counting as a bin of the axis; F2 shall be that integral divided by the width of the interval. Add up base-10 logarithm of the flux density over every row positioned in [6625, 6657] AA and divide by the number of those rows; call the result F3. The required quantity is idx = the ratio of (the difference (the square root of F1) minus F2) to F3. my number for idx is -0.0638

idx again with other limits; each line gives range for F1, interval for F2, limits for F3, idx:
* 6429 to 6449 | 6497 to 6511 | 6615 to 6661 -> -0.0911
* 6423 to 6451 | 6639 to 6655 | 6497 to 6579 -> -0.0843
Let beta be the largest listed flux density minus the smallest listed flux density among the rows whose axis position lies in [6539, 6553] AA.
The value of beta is 1.4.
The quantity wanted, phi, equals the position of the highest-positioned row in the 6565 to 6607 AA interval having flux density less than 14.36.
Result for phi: 6602 AA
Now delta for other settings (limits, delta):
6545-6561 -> 14.2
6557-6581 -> 15.2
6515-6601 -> 14.5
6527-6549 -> 14.3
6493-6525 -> 15.0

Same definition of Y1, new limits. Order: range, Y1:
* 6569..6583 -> 15.0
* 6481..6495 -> 14.5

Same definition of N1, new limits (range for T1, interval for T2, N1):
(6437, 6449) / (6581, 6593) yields 2.7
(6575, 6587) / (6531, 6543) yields 3.9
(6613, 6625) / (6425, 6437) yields 4.6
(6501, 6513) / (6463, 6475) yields 3.9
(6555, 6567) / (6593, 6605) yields 5.0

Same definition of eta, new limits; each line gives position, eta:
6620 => 1.170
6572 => 1.192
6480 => 1.167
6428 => 1.163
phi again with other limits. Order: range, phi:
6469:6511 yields 6502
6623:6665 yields 6662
